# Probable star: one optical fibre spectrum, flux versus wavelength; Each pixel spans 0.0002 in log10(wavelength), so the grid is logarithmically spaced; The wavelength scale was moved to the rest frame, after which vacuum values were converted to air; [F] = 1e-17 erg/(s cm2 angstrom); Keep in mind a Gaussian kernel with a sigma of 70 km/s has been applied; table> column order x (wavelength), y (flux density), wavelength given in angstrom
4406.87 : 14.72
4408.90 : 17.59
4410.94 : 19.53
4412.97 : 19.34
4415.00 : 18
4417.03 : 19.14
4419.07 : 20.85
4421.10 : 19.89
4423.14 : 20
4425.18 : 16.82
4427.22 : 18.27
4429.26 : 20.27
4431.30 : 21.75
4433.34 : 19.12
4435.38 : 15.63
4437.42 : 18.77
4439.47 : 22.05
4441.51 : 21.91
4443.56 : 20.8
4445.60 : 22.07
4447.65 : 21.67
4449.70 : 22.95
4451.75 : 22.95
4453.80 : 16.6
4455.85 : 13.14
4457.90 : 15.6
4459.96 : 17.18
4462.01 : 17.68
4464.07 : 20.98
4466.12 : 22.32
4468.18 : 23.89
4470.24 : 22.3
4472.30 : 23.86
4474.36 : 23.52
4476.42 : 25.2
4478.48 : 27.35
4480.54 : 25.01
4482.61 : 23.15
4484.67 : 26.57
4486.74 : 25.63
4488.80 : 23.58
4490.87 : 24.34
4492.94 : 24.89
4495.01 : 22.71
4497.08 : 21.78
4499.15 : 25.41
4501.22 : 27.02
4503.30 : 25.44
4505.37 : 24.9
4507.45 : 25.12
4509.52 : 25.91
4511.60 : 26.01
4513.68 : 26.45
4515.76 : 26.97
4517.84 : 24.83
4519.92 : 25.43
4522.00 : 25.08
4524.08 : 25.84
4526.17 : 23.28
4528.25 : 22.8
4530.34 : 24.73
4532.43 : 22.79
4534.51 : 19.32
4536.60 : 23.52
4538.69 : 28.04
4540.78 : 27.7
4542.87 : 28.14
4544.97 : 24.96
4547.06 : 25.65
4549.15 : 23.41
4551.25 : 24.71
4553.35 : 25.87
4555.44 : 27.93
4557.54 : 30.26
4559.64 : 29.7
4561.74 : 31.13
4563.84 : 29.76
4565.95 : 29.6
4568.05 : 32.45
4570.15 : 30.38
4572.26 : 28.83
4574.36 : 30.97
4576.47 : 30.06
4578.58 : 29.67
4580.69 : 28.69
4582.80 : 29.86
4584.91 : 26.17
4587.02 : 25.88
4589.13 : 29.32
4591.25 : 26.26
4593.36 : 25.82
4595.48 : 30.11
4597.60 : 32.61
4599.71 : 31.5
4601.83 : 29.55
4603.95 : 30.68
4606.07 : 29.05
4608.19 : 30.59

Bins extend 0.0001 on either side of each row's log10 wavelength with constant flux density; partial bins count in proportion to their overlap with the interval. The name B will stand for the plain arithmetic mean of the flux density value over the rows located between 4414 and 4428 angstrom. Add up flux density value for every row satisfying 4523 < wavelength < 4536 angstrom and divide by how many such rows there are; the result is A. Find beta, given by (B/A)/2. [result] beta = 0.41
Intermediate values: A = 23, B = 19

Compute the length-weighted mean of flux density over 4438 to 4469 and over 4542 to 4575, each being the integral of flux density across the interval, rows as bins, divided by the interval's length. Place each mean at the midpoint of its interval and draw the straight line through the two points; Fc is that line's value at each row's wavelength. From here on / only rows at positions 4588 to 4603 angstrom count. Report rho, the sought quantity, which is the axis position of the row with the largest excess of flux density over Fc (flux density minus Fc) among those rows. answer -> 4597.60 angstrom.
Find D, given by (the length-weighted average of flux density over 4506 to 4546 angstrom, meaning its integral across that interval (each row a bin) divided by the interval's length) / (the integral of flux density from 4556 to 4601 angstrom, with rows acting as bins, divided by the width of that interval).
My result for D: 0.85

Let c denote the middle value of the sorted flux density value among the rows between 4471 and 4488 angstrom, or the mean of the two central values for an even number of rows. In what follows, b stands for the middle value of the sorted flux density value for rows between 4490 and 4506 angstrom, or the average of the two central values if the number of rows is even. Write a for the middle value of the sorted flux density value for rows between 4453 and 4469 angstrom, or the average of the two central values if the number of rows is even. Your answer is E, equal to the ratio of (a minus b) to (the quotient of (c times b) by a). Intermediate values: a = 17.4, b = 24.9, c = 25.1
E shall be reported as -0.21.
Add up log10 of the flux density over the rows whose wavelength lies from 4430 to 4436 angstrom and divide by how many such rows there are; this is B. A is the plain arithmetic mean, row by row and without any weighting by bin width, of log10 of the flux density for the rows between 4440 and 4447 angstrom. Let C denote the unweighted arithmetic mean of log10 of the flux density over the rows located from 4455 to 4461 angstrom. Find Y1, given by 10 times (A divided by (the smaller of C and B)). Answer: 11.3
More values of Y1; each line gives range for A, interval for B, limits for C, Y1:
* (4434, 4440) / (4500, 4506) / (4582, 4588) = 9.0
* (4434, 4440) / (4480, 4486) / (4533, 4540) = 9.3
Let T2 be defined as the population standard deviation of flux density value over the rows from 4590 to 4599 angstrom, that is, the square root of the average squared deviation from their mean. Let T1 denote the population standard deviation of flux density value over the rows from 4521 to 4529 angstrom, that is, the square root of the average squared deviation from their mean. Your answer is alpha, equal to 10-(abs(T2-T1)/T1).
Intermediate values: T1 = 1.3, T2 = 2.8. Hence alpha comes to 8.76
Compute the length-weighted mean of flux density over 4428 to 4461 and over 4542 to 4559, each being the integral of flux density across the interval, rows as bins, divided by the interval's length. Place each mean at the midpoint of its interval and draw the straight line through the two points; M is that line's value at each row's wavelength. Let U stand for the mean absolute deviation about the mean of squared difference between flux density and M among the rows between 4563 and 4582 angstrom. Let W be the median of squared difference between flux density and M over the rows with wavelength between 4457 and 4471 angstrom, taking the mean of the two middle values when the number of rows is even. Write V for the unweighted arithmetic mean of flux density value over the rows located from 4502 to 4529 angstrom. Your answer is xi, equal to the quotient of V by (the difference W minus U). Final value 7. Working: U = 4.6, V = 25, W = 8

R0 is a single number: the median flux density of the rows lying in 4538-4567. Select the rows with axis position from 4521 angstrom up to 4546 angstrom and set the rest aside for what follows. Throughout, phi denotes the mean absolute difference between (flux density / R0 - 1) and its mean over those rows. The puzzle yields 0.070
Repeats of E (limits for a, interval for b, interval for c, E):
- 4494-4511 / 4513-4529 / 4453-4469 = 0.00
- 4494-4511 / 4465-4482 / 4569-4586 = 0.05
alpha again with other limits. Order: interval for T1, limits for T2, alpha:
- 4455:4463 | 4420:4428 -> 9.74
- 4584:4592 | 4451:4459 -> 8.41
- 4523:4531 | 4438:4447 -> 9.44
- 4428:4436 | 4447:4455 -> 9.84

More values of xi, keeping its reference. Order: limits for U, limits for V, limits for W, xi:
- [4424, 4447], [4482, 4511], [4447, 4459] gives 3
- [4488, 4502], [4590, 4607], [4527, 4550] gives 21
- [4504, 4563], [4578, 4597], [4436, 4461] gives 6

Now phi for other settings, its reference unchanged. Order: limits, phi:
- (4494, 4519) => 0.040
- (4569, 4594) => 0.059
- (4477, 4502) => 0.050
